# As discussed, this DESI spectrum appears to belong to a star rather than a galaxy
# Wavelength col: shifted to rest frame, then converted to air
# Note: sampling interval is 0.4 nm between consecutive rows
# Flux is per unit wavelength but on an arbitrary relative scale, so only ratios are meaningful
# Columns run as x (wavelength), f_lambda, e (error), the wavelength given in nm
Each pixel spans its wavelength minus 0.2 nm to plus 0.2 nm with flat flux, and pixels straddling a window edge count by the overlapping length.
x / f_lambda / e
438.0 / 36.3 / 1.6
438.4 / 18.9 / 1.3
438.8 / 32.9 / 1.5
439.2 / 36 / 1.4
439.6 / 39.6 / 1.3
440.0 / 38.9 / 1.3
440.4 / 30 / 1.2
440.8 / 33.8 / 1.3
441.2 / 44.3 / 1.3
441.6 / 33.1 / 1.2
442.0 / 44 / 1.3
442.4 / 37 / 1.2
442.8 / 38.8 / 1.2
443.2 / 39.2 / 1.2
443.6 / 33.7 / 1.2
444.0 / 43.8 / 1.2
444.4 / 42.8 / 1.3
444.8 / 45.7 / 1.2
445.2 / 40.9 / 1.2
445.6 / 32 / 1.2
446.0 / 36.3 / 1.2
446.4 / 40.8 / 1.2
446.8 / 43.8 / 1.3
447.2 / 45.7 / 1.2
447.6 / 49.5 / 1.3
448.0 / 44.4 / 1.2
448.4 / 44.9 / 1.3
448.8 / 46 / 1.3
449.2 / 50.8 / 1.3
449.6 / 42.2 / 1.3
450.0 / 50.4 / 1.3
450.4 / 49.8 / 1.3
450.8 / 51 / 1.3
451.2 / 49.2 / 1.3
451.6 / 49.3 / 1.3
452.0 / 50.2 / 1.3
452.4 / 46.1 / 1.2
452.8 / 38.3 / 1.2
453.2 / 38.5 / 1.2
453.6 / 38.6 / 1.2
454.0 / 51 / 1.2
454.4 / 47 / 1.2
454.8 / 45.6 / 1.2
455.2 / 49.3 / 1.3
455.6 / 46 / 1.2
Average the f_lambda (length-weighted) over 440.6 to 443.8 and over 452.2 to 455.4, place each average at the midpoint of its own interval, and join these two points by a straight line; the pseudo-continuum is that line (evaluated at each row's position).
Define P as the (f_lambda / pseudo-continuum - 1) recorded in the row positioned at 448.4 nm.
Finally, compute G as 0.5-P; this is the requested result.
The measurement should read 0.41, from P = 0.09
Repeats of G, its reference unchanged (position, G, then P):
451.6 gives 0.36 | 0.14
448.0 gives 0.42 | 0.08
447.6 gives 0.29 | 0.21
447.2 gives 0.38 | 0.12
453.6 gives 0.63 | -0.13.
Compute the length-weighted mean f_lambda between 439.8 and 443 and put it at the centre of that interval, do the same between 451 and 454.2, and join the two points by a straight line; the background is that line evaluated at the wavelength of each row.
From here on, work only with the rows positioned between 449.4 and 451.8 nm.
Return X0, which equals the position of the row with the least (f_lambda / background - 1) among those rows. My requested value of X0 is 449.6 nm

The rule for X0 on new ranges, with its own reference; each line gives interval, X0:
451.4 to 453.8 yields 453.6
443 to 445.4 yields 443.6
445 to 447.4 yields 445.6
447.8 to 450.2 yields 449.6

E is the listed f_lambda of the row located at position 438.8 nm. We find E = 32.9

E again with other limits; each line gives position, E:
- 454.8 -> 45.6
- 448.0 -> 44.4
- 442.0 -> 44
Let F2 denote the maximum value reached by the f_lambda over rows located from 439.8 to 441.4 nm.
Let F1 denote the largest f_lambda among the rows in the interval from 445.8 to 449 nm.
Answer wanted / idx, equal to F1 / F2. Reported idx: 1.12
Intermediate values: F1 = 49.5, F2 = 44.3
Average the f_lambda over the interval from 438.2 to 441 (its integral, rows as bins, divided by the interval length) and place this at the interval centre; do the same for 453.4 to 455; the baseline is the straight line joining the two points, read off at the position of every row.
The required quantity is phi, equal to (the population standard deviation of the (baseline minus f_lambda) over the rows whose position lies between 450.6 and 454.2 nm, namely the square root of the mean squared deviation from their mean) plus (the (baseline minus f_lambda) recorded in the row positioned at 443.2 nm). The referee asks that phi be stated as 3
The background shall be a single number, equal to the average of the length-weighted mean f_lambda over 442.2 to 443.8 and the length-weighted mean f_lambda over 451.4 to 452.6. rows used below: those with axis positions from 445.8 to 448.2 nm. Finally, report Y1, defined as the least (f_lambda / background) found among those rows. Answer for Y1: 0.85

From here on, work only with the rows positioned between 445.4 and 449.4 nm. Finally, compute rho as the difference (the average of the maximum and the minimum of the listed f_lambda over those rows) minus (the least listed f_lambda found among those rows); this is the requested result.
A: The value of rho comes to 9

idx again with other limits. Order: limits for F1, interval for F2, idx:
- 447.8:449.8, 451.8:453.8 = 1.01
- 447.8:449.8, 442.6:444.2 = 1.16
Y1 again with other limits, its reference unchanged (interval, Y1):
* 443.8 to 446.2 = 0.75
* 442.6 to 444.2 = 0.79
